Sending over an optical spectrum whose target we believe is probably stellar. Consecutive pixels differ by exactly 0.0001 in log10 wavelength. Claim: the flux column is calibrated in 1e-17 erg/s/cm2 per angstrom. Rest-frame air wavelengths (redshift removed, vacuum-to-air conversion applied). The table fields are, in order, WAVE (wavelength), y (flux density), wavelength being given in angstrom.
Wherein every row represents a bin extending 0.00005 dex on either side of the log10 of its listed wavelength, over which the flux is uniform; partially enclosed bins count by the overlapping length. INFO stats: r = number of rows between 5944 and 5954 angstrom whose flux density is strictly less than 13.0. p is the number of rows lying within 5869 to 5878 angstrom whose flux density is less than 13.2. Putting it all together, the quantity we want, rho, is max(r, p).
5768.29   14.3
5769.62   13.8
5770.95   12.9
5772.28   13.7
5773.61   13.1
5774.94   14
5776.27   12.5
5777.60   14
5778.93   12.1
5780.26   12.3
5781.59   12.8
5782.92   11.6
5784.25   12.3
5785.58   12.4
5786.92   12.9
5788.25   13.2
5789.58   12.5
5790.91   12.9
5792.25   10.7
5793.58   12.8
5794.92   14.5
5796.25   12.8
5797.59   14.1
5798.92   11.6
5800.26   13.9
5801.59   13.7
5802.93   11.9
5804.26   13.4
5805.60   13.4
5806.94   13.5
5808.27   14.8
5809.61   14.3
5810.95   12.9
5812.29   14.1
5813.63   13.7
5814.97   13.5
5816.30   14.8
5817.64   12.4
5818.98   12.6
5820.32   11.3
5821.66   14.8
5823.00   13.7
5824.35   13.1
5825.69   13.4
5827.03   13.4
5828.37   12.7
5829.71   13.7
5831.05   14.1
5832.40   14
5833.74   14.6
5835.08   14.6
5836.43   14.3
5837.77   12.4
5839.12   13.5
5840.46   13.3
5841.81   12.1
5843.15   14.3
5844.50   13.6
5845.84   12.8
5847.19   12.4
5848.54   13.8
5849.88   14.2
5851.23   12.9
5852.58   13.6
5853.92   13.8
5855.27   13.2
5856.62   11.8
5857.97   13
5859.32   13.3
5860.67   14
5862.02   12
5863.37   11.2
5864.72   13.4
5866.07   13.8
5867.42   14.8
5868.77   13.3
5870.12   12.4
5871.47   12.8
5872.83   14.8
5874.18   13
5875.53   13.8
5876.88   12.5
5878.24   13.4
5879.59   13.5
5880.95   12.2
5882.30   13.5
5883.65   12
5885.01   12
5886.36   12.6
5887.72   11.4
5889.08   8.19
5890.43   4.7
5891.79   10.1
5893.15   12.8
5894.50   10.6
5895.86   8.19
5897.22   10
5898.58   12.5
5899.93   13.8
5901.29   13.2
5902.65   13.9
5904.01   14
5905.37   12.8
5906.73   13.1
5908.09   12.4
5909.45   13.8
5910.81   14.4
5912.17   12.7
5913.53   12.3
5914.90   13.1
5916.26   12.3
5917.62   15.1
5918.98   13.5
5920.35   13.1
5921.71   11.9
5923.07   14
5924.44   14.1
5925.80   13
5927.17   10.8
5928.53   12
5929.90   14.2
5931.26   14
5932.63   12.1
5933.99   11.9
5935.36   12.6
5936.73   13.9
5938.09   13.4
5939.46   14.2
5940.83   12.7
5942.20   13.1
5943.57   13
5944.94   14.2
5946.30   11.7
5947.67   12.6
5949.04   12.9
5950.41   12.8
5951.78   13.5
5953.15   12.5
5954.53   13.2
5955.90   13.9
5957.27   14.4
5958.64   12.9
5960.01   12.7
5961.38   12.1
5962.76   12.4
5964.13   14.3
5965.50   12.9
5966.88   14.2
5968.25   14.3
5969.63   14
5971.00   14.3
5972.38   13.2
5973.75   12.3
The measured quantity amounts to 5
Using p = 4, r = 5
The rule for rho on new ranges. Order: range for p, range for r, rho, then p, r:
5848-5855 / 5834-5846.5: 3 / 1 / 3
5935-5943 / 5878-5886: 3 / 3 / 3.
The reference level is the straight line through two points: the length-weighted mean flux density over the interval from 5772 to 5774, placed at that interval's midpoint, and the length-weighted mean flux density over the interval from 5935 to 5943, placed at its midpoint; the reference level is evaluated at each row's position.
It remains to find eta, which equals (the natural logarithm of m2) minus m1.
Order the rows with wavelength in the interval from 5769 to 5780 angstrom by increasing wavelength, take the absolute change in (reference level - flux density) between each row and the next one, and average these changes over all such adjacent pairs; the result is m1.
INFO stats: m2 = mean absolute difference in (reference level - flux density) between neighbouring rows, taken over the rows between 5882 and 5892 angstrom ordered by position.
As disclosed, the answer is -0.4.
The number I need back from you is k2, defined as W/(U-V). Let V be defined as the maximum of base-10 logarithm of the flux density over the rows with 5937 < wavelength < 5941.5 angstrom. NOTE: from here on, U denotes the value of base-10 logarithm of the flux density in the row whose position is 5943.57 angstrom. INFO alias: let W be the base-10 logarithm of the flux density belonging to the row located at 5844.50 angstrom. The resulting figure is -30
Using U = 1.11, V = 1.15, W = 1.13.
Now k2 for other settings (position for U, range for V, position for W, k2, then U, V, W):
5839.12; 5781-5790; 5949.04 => 114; 1.13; 1.12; 1.11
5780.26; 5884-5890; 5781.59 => -106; 1.09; 1.10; 1.11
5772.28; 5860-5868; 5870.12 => -33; 1.14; 1.17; 1.09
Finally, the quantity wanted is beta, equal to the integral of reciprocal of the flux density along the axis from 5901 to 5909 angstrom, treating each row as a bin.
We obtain 0.60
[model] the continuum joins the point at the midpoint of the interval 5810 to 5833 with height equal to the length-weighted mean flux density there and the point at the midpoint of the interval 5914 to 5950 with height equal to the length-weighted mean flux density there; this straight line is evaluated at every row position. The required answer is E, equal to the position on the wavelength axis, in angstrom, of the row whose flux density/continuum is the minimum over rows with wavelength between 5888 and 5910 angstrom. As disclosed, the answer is 5890.43 angstrom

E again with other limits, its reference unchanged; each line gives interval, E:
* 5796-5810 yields 5798.92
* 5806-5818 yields 5817.64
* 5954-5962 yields 5961.38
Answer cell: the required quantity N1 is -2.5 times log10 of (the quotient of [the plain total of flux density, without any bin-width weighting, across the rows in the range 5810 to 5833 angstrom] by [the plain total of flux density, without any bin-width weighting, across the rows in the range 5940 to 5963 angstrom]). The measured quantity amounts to -0.04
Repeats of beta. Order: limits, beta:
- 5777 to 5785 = 0.64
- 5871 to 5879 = 0.60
